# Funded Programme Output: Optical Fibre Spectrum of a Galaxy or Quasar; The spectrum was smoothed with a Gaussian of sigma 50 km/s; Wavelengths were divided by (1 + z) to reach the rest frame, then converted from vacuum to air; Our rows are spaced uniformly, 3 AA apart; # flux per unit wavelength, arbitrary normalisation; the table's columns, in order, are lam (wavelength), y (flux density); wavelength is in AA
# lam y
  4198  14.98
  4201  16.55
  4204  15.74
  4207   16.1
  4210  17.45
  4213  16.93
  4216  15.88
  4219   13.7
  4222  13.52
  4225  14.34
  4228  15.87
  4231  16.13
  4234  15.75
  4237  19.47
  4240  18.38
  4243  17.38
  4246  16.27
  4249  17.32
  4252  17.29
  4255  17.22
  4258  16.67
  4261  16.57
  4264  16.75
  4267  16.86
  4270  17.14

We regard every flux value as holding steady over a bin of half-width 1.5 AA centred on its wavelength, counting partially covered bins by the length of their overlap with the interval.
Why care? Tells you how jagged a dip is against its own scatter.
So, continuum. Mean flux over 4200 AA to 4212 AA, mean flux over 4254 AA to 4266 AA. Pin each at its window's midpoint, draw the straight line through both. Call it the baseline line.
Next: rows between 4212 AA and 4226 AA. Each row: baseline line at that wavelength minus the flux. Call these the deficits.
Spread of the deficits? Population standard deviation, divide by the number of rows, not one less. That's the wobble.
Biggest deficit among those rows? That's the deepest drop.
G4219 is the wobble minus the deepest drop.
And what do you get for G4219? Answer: -1.7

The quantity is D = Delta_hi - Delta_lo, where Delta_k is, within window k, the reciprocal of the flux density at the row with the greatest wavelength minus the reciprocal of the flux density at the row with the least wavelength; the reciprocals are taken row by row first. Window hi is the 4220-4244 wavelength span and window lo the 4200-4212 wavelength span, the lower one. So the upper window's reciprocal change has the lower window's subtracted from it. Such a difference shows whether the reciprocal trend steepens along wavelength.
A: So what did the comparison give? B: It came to -0.013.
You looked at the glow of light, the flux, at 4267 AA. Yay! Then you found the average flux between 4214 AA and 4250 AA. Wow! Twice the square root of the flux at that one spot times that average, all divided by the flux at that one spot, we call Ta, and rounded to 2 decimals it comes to 1.96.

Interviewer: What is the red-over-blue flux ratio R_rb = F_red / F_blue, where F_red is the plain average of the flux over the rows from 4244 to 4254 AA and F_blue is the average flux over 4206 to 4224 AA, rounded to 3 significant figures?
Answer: 1.09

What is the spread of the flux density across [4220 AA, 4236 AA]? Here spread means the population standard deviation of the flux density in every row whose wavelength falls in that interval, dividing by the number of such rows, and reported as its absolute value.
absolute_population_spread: 1.0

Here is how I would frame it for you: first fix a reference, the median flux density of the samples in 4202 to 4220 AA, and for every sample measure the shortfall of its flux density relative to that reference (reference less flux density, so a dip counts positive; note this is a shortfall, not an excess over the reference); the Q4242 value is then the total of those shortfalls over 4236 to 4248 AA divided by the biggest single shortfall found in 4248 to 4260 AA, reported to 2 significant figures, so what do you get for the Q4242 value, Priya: 11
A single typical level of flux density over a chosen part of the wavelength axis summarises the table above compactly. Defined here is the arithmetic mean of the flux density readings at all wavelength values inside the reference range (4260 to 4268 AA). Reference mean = 16.7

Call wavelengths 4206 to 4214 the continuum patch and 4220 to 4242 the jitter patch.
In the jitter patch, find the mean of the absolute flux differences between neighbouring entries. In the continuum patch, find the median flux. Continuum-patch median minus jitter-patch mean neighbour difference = 15.6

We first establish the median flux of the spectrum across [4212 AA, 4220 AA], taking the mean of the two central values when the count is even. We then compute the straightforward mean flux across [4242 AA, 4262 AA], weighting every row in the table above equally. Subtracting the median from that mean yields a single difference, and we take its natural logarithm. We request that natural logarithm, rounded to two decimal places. 0.08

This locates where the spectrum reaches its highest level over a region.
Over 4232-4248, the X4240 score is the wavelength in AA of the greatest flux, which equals 4237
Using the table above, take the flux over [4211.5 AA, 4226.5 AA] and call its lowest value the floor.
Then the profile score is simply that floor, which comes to 13.52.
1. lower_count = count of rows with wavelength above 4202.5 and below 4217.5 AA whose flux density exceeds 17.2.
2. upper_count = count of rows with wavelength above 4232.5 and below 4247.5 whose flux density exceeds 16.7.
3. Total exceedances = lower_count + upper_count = 4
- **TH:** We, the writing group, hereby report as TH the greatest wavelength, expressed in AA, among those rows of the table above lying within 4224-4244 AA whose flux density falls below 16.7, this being 4234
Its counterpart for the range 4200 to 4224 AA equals 4222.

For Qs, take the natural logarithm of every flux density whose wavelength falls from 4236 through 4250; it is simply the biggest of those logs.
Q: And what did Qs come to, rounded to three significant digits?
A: 2.97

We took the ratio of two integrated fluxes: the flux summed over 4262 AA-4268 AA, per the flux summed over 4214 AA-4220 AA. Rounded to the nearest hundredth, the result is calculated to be 1.14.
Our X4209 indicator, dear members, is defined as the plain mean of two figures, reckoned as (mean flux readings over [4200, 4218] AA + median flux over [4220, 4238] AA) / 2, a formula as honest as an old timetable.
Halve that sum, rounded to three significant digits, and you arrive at 16.1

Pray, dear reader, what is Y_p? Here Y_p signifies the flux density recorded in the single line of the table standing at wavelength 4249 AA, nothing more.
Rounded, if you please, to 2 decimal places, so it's 17.32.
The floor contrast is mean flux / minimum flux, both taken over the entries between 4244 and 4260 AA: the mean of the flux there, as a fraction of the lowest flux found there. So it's 1.04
